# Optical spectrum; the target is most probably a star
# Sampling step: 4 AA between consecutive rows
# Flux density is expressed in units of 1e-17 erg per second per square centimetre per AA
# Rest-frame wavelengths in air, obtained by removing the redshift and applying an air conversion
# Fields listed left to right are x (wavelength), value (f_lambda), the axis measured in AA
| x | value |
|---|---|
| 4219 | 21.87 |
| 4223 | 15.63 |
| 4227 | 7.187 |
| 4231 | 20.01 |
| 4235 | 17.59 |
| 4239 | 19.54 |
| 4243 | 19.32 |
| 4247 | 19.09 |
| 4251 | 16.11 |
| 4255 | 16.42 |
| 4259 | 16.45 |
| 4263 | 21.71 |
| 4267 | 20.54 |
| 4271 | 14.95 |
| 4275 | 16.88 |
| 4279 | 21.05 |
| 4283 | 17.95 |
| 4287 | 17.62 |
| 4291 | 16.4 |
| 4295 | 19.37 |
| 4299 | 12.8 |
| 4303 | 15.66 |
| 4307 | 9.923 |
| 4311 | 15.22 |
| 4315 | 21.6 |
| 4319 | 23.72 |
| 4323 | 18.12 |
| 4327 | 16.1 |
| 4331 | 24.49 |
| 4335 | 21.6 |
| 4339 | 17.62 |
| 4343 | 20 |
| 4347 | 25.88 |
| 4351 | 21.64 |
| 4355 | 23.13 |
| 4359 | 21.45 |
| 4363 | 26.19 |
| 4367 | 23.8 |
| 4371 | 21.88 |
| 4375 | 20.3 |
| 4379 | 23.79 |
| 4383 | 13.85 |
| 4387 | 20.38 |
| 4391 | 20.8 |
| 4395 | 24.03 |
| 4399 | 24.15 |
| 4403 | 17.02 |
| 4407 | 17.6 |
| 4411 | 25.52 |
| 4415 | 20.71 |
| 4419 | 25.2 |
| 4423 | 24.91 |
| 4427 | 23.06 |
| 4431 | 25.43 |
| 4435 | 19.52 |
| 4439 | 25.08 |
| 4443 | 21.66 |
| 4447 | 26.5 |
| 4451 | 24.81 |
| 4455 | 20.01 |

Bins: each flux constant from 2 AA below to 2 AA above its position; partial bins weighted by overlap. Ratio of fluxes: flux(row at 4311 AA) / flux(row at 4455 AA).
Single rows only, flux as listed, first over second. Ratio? 0.76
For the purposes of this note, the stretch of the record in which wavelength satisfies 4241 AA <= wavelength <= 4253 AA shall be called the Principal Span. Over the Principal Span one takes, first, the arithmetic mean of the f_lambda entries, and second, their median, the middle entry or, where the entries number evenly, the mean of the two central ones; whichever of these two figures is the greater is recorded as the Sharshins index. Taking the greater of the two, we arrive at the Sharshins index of 19.1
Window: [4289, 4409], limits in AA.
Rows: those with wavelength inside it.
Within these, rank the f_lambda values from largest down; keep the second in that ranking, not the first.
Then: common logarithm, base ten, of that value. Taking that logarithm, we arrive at 1.41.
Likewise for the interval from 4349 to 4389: 1.38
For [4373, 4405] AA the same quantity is 1.38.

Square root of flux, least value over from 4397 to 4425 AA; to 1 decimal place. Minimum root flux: 4.1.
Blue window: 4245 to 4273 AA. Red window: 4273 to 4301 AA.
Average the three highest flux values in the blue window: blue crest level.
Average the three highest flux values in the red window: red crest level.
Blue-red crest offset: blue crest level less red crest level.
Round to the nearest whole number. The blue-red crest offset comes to 1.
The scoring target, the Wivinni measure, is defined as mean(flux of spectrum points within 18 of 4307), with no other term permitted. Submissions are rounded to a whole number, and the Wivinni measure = 17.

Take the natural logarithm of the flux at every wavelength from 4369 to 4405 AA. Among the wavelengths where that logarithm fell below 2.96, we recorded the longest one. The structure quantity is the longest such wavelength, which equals 4403 AA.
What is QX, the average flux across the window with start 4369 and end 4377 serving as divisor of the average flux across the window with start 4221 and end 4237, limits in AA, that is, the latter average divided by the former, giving 0.72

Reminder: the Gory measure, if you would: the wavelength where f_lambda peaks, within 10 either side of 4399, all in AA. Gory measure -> 4399 AA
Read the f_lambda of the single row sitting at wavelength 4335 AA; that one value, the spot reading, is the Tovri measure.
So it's 21.6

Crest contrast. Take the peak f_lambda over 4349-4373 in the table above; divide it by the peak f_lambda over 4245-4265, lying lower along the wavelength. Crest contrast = 1.21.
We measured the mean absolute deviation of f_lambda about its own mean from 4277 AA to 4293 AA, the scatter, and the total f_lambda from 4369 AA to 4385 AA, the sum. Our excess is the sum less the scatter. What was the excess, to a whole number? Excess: 78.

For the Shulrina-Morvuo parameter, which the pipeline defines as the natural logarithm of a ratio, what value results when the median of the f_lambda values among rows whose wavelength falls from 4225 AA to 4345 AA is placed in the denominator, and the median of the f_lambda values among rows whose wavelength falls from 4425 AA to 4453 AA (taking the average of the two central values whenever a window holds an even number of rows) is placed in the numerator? 0.33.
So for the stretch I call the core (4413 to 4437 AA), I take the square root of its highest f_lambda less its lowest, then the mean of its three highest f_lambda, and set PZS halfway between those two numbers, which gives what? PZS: 13.8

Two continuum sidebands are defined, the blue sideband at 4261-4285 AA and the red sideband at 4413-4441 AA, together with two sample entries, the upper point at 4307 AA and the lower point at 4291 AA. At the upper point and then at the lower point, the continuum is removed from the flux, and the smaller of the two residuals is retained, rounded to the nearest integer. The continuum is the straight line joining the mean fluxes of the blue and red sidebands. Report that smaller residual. -10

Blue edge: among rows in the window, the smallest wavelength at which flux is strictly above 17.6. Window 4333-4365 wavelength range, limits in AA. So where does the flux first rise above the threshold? 4335 AA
